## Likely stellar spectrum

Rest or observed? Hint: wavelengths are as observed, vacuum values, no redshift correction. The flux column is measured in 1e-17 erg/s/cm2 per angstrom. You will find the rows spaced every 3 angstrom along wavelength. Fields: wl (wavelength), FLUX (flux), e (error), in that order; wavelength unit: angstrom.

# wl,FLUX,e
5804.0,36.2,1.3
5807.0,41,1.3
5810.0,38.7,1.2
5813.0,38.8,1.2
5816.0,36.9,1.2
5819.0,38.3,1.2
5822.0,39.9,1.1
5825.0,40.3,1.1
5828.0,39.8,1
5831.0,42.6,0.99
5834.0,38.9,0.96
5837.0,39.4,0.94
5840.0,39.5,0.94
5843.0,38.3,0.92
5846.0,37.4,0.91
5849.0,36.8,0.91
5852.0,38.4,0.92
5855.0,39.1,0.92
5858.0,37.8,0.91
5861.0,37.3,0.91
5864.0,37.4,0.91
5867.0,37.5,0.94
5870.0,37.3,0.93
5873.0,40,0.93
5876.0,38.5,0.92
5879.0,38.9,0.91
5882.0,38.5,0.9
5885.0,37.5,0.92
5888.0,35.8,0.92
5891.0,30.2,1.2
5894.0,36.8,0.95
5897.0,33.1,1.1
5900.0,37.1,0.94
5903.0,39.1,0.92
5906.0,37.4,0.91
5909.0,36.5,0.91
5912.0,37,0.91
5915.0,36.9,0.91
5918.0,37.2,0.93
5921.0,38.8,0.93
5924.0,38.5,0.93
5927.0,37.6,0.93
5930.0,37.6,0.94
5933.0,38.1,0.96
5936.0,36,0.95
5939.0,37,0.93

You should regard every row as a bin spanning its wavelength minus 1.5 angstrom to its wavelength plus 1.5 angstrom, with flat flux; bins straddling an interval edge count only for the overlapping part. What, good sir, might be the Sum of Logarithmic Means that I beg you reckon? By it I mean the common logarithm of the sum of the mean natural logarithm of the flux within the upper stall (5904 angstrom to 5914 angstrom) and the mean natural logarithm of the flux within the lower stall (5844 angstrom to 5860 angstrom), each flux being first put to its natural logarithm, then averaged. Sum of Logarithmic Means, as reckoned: 0.860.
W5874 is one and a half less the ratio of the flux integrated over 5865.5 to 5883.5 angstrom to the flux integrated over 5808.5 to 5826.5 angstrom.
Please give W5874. 0.509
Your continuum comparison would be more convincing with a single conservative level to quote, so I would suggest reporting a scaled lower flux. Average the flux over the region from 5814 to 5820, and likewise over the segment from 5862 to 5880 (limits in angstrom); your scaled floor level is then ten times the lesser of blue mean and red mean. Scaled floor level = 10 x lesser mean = 376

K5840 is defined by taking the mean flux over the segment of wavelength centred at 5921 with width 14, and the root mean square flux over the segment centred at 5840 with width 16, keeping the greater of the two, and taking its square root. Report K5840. 6.22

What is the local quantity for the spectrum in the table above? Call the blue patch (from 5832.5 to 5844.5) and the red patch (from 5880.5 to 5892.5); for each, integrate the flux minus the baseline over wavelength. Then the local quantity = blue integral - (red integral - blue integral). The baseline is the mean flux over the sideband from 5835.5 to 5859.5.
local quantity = 51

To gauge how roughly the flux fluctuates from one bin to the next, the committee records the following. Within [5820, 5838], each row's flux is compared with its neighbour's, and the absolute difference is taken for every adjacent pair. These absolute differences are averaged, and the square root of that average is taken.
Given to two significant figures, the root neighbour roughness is 1.3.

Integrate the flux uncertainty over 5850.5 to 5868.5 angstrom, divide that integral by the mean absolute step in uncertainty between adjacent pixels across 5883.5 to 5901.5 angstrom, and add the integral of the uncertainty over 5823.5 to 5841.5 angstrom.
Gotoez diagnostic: 116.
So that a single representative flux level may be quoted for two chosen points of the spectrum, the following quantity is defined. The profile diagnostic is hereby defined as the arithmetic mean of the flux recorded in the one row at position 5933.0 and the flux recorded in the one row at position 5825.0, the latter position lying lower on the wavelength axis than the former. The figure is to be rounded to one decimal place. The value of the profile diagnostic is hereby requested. 39.2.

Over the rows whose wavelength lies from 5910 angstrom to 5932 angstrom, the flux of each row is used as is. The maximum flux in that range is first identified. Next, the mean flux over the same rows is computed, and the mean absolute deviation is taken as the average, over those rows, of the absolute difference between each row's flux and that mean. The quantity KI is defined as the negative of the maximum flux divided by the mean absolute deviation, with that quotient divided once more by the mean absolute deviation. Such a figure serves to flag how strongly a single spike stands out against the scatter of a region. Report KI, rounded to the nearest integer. -121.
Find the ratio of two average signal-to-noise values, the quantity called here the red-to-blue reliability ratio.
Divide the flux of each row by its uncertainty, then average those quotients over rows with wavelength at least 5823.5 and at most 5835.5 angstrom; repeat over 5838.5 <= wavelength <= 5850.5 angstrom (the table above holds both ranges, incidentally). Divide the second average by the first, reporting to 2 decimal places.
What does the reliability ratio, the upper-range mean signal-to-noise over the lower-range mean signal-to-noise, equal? 1.03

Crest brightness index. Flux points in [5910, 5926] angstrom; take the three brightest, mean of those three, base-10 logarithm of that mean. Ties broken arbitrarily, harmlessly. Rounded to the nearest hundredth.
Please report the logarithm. 1.58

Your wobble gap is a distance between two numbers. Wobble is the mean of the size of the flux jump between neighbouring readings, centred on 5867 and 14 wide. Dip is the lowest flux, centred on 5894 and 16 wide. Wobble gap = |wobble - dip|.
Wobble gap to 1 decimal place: 29.4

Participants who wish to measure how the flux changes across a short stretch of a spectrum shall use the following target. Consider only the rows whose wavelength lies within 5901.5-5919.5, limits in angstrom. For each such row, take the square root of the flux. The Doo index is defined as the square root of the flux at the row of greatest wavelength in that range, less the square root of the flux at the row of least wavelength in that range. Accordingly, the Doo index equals -0.15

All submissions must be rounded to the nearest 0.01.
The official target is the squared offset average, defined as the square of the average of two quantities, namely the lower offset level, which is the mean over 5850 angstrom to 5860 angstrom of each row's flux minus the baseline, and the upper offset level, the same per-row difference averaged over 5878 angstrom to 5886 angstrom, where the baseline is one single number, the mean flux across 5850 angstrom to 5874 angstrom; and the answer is 0.07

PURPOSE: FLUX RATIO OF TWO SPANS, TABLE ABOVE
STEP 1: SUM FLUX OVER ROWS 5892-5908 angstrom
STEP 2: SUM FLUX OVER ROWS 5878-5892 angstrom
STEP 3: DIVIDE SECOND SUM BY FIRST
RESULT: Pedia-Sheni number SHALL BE 0.99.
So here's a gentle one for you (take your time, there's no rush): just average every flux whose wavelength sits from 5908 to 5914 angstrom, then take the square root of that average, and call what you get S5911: 6.06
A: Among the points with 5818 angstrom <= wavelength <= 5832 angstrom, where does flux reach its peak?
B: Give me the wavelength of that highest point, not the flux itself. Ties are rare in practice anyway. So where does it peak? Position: 5831.0 angstrom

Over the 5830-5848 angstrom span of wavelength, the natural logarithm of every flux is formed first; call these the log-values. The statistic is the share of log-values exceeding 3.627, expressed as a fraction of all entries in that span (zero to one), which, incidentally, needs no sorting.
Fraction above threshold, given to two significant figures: 0.83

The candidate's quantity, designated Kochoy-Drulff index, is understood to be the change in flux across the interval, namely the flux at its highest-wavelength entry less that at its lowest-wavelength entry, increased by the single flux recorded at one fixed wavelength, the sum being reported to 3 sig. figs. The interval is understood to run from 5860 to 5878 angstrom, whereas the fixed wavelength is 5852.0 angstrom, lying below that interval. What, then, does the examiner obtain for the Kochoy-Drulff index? 39.6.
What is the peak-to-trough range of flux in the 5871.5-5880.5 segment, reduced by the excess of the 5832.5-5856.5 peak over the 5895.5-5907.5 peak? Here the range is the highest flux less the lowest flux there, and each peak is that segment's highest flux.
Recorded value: 1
